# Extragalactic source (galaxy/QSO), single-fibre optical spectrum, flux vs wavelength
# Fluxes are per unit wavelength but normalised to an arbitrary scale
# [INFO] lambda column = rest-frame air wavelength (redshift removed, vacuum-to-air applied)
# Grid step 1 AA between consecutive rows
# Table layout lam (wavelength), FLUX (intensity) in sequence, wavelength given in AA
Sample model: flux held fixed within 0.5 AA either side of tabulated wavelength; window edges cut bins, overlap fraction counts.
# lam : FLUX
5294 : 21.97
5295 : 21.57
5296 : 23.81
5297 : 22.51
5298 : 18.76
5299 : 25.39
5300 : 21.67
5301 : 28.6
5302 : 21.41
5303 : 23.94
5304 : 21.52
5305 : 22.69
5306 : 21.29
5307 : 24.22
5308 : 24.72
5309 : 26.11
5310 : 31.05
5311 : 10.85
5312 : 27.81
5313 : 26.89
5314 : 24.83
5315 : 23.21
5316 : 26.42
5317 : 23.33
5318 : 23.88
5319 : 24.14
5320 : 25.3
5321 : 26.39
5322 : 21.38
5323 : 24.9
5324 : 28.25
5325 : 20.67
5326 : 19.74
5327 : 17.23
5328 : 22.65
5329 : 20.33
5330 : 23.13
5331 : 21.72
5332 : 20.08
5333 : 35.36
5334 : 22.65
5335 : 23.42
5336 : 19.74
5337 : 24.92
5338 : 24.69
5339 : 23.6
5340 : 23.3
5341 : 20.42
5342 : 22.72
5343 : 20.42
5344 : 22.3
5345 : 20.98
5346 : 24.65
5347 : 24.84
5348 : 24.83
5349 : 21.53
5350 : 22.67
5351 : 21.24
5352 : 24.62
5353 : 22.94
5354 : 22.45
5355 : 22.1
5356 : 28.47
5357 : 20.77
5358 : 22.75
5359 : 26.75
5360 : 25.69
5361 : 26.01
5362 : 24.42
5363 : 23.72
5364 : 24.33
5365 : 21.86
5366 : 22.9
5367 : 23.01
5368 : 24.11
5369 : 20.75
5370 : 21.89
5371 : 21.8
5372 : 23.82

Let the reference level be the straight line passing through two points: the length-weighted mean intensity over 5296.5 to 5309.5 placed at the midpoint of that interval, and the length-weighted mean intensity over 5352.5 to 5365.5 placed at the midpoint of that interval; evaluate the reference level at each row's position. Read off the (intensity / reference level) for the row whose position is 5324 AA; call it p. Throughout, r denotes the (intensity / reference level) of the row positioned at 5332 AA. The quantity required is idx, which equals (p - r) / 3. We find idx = 0.117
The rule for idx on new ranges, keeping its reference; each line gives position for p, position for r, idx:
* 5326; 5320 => -0.080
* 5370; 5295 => -0.008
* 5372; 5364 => -0.008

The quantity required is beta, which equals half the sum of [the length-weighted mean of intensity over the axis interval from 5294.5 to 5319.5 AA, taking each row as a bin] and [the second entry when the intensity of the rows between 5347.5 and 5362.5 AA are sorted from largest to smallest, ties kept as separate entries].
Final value 25.2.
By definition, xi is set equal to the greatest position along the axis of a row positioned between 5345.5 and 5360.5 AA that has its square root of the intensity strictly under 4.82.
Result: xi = 5358 AA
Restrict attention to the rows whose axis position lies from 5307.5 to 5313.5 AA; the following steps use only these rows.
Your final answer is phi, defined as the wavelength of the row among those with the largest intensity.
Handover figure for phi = 5310 AA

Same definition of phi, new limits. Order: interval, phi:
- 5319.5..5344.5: 5333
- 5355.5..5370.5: 5356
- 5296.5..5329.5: 5310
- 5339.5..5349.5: 5347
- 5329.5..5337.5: 5333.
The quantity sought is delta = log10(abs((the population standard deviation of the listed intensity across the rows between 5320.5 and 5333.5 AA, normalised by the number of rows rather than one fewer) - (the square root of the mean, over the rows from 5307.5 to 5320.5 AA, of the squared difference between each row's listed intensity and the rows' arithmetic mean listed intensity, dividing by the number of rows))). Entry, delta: -1.2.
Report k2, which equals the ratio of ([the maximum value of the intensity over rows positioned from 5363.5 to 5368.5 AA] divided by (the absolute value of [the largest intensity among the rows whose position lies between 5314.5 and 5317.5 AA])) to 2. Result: 0.460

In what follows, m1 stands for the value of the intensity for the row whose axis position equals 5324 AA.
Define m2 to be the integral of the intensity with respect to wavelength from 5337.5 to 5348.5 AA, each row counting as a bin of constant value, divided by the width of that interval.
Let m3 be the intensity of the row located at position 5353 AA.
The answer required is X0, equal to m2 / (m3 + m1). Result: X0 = 0.45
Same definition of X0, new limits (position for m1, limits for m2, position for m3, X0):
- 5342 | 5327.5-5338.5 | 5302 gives 0.53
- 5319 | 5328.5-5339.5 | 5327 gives 0.57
